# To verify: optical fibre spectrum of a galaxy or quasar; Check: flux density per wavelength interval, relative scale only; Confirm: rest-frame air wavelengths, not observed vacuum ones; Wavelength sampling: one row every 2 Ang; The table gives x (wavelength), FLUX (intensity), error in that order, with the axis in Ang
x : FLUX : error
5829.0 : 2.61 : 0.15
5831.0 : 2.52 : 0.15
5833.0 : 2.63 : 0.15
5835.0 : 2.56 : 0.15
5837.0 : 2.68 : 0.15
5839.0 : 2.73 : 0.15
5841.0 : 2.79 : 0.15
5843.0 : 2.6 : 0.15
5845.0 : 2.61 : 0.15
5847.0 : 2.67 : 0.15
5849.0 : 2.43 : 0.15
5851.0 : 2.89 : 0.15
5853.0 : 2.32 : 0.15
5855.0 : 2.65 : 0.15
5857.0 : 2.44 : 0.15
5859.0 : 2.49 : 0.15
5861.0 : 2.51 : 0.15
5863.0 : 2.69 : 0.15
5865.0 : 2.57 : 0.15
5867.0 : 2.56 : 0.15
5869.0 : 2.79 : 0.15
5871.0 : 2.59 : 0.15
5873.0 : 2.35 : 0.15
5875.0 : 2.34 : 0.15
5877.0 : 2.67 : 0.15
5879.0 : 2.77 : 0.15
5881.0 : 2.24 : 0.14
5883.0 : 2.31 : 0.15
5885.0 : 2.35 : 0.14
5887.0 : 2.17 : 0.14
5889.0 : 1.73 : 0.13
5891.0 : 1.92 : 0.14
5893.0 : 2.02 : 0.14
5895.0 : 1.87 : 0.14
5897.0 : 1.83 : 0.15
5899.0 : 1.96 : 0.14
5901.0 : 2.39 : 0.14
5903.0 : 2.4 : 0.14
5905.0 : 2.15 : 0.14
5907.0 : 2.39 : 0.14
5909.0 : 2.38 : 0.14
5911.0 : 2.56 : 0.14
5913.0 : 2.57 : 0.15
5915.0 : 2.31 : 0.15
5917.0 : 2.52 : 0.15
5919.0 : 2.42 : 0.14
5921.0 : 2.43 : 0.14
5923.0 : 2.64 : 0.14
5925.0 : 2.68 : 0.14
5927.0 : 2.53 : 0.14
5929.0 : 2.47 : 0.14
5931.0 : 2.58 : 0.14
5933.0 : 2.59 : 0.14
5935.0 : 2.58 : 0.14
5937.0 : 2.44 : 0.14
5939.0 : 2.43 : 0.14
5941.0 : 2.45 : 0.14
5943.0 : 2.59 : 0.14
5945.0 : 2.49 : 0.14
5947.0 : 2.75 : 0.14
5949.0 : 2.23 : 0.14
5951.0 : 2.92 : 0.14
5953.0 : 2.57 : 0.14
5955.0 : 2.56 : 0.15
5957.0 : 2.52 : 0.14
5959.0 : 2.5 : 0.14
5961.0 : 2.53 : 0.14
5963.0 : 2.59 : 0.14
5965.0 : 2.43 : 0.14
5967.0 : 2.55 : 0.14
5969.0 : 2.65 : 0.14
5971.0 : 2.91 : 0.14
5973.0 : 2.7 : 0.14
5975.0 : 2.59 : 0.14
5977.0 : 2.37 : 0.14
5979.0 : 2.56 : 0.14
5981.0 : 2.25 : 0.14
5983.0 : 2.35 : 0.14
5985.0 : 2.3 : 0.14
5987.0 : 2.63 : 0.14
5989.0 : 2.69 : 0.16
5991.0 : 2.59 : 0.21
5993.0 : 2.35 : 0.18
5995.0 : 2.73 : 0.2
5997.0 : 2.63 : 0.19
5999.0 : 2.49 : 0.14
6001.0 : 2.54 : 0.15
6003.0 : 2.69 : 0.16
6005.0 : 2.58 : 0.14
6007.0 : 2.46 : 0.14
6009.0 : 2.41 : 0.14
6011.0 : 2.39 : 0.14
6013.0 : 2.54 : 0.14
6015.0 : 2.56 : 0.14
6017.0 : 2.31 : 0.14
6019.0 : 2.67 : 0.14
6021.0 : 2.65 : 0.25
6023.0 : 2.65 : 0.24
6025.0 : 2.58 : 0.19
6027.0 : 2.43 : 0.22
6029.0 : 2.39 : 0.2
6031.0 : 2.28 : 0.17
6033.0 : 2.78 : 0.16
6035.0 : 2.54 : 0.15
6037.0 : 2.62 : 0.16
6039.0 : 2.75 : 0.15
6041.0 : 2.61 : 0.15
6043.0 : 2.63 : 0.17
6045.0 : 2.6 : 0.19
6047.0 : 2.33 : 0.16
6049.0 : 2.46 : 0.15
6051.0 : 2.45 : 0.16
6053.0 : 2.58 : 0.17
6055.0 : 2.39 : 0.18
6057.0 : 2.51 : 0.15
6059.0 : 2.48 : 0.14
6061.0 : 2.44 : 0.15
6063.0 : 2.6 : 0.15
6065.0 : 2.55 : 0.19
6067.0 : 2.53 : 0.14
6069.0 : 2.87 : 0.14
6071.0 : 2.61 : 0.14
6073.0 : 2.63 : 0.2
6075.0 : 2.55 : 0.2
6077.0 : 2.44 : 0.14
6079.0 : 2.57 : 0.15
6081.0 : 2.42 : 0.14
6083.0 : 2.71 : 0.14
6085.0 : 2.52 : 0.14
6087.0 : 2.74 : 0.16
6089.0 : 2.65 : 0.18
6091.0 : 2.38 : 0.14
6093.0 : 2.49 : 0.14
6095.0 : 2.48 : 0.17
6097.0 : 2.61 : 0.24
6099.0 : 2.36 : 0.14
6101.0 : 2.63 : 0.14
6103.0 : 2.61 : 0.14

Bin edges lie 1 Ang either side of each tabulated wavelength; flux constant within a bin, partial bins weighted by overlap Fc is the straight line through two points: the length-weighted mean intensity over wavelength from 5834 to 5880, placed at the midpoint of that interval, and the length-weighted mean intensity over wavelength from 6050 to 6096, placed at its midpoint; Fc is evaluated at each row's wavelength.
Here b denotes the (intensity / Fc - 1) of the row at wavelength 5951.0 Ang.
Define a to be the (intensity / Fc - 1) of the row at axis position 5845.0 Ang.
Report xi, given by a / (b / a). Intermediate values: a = 0.00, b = 0.13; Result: 0.000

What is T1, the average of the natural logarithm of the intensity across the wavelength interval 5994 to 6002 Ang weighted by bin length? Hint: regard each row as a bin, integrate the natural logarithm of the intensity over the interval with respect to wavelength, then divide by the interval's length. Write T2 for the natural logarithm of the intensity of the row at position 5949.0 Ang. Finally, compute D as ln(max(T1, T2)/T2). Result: 0.17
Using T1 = 0.954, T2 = 0.80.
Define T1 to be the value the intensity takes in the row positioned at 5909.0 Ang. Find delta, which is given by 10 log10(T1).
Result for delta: 3.8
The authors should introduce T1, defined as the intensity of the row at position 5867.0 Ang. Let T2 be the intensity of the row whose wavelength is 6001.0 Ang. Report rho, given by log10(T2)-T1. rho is -2.16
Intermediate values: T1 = 2.56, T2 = 2.54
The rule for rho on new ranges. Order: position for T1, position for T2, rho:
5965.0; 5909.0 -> -2.05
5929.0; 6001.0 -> -2.07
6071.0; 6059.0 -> -2.22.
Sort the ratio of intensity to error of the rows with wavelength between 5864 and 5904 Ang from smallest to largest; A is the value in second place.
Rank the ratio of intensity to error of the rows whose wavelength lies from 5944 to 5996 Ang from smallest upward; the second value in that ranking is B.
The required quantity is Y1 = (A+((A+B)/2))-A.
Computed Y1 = 13.2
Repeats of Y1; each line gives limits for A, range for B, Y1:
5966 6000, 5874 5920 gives 13.2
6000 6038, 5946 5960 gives 14.1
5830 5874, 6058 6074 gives 14.5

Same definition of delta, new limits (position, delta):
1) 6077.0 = 3.9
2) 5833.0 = 4.2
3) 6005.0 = 4.1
